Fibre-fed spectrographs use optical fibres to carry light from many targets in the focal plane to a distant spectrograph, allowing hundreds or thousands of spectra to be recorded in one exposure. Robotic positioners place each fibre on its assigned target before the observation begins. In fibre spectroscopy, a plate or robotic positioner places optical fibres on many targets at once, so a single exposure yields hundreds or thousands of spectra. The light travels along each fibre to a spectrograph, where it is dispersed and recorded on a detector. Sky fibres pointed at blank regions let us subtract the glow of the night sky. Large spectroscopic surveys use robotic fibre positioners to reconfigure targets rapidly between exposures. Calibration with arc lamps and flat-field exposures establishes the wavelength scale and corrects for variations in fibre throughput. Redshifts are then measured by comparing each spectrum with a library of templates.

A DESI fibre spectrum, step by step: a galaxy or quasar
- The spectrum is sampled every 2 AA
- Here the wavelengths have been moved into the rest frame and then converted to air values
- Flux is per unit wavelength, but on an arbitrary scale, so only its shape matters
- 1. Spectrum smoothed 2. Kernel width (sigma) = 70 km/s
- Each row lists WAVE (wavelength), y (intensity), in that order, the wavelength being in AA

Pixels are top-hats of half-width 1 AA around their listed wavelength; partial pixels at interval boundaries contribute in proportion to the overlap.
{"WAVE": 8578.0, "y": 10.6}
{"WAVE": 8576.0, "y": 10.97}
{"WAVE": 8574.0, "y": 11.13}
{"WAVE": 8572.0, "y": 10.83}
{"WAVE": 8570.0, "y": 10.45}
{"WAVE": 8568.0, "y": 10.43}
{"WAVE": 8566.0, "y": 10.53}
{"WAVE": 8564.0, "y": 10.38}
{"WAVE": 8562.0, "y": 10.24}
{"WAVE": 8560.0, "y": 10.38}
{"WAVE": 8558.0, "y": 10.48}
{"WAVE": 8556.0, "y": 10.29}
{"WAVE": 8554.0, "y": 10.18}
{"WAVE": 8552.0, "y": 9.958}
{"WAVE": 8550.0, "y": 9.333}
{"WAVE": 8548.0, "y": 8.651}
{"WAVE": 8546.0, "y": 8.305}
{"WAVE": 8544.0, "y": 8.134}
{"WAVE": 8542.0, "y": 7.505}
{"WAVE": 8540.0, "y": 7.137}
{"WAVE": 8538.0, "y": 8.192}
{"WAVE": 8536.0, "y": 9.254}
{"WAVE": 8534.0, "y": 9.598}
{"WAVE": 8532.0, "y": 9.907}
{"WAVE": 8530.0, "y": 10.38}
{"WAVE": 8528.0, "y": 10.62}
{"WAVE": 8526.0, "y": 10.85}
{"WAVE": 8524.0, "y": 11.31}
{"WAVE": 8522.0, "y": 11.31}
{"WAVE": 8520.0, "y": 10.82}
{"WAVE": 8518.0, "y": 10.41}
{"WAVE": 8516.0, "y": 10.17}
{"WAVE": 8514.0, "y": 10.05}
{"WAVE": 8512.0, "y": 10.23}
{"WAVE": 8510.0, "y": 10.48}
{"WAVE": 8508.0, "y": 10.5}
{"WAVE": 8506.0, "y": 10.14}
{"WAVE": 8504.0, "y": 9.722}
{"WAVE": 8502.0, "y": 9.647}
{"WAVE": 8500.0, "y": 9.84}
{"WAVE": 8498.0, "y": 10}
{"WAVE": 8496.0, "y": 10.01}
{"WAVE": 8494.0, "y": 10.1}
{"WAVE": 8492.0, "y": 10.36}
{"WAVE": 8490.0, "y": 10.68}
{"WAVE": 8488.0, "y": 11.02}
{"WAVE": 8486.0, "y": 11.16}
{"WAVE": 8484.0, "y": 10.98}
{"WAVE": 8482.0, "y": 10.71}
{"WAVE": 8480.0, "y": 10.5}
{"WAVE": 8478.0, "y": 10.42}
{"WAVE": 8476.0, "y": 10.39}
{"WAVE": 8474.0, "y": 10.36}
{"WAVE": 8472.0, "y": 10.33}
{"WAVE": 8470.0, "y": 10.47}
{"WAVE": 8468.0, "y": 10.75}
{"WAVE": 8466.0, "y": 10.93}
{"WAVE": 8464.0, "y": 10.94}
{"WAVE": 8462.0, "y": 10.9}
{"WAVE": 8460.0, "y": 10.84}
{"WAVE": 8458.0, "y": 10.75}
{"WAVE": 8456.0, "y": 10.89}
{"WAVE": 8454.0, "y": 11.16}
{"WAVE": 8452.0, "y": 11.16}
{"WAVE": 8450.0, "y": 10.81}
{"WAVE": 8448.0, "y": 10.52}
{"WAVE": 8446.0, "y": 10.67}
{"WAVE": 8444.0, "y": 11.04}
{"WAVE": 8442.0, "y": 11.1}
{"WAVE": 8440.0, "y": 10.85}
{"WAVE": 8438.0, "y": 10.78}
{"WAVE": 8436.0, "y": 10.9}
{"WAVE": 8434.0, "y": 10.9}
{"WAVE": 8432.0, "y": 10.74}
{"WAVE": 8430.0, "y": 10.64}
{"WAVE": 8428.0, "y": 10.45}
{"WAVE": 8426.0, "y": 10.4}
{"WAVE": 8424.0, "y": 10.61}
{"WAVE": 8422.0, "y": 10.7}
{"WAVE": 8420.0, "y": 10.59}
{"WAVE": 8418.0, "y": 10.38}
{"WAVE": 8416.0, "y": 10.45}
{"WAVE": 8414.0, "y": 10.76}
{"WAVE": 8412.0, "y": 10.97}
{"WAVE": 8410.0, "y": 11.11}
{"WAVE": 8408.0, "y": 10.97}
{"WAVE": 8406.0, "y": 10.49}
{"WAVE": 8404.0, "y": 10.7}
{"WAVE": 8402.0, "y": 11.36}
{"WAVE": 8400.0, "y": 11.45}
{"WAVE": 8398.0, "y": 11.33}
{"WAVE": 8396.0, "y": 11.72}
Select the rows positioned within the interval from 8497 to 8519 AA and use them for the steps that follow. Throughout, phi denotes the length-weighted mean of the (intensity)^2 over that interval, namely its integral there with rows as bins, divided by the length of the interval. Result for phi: 102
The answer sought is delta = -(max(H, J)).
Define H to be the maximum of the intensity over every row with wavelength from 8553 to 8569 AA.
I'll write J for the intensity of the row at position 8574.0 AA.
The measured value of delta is -11.13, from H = 10.53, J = 11.13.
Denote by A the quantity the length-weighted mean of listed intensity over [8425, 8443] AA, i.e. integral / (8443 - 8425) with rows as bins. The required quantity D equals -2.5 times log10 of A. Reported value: -2.58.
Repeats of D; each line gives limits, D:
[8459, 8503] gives -2.55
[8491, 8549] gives -2.48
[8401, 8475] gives -2.58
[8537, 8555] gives -2.34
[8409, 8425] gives -2.57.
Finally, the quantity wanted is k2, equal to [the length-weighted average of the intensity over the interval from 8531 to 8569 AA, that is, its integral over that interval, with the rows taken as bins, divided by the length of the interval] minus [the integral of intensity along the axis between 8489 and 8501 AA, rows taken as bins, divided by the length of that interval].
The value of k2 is -0.8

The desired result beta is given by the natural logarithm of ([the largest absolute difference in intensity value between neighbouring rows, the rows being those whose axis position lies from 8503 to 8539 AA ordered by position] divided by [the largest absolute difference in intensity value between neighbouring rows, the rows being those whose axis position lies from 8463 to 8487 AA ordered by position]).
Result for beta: 1.3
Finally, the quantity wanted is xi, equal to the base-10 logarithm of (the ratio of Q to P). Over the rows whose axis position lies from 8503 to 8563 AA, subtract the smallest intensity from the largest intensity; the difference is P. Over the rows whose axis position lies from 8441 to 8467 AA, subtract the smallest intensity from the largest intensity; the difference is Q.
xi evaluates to -0.8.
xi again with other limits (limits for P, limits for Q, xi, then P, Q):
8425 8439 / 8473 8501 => 0.4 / 0.50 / 1.3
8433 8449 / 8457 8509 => 0.4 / 0.58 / 1.5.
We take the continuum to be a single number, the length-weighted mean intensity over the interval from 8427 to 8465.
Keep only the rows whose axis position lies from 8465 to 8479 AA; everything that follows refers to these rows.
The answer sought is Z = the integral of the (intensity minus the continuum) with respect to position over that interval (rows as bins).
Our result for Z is -5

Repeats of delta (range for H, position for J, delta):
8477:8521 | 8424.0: -11.16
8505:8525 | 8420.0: -11.31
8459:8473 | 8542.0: -10.94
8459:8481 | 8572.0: -10.94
